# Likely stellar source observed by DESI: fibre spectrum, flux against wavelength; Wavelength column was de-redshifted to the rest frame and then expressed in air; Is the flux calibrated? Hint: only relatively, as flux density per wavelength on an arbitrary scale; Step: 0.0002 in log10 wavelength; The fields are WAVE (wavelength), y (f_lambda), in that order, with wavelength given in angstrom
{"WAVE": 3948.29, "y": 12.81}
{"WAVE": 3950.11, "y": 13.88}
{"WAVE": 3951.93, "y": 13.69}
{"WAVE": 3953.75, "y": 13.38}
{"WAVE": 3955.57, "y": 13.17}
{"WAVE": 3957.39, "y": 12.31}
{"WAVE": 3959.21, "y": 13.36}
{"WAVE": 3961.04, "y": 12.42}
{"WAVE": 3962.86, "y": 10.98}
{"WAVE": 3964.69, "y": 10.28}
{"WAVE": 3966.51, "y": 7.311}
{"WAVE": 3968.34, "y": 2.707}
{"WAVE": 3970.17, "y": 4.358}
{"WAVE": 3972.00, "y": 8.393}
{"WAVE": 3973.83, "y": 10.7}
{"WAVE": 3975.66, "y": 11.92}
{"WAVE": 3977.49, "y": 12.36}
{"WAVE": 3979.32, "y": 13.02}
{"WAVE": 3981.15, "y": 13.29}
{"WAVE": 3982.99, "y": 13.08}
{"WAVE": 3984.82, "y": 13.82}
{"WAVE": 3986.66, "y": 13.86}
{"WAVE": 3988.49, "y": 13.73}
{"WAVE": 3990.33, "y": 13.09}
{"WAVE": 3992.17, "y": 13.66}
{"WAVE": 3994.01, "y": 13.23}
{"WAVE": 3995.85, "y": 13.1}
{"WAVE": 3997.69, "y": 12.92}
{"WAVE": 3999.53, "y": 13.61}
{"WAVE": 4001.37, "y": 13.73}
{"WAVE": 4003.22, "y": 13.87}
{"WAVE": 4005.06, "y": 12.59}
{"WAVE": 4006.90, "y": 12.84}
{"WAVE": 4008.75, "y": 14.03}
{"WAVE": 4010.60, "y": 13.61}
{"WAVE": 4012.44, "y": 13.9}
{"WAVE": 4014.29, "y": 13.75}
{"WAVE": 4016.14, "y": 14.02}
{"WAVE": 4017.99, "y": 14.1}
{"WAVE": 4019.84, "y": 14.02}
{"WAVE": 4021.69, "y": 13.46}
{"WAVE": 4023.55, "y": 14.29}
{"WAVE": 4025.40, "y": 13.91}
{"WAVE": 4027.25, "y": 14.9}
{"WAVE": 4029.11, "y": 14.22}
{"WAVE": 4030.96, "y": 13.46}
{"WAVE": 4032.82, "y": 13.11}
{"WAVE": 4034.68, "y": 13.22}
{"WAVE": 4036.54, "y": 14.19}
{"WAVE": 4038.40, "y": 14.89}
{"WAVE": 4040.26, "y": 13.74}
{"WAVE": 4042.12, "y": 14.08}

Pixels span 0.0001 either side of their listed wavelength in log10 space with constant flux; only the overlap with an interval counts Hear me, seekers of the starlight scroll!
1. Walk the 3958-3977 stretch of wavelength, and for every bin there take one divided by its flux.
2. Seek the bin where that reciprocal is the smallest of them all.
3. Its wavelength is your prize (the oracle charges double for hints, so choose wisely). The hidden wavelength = 3959.21 angstrom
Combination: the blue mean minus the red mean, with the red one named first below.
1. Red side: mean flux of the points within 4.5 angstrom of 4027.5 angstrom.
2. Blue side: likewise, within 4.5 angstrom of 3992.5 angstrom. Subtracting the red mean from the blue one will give -0.8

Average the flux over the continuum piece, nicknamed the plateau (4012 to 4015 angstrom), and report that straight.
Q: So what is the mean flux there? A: 13.8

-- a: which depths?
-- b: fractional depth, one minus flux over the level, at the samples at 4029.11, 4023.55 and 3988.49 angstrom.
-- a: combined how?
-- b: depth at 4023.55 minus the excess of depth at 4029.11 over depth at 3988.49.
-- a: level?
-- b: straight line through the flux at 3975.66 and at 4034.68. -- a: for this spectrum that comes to -0.14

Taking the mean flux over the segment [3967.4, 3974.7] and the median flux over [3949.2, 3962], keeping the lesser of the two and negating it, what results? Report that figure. -6.5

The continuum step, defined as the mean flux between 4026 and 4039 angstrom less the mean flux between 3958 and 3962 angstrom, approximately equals 1.1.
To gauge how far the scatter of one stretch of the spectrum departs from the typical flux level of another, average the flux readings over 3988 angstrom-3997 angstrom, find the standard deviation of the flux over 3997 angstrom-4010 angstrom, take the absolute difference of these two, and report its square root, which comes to 3.58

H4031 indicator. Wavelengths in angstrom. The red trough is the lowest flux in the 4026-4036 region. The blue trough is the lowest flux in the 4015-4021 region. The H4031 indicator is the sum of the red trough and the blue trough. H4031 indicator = 27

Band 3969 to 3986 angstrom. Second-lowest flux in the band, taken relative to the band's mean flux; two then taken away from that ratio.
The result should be -1.25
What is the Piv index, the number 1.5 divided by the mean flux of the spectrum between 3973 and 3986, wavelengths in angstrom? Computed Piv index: 0.119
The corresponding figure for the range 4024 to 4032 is 0.106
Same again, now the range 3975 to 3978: 0.124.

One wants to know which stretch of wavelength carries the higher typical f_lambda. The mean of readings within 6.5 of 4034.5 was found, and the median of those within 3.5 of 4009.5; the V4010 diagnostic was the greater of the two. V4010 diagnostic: 13.8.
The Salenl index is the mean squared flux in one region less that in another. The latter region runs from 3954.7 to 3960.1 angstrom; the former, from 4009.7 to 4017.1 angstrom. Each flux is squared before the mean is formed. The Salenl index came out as 23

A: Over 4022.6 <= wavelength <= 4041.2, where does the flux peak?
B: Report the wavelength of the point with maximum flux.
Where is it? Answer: 4027.25 angstrom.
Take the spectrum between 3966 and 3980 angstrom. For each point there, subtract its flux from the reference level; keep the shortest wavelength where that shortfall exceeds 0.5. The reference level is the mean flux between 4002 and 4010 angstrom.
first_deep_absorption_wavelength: 3966.51 angstrom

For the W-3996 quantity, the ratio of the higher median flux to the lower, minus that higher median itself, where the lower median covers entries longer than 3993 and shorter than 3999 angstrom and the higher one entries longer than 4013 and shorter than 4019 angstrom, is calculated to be -12.9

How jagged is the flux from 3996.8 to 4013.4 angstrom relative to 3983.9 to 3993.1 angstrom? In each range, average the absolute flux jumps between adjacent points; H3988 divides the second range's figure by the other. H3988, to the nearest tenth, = 1.6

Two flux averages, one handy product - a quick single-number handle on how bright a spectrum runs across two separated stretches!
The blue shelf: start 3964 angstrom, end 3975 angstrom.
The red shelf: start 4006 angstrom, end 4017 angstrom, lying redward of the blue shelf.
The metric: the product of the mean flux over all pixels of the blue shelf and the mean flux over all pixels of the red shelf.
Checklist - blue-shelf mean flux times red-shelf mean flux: 100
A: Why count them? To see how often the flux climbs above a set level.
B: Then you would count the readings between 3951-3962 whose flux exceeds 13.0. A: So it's 4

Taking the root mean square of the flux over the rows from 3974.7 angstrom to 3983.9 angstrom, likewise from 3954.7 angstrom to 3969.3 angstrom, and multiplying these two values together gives 138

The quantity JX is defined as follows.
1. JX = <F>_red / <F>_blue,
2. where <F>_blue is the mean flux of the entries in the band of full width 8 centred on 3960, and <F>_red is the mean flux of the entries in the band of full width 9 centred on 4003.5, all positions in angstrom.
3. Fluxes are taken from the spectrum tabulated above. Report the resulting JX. 1.09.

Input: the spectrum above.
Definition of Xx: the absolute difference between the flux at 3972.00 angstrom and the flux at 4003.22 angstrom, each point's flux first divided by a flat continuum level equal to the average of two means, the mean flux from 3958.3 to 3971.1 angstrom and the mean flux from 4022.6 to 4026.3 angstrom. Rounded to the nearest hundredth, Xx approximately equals 0.48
